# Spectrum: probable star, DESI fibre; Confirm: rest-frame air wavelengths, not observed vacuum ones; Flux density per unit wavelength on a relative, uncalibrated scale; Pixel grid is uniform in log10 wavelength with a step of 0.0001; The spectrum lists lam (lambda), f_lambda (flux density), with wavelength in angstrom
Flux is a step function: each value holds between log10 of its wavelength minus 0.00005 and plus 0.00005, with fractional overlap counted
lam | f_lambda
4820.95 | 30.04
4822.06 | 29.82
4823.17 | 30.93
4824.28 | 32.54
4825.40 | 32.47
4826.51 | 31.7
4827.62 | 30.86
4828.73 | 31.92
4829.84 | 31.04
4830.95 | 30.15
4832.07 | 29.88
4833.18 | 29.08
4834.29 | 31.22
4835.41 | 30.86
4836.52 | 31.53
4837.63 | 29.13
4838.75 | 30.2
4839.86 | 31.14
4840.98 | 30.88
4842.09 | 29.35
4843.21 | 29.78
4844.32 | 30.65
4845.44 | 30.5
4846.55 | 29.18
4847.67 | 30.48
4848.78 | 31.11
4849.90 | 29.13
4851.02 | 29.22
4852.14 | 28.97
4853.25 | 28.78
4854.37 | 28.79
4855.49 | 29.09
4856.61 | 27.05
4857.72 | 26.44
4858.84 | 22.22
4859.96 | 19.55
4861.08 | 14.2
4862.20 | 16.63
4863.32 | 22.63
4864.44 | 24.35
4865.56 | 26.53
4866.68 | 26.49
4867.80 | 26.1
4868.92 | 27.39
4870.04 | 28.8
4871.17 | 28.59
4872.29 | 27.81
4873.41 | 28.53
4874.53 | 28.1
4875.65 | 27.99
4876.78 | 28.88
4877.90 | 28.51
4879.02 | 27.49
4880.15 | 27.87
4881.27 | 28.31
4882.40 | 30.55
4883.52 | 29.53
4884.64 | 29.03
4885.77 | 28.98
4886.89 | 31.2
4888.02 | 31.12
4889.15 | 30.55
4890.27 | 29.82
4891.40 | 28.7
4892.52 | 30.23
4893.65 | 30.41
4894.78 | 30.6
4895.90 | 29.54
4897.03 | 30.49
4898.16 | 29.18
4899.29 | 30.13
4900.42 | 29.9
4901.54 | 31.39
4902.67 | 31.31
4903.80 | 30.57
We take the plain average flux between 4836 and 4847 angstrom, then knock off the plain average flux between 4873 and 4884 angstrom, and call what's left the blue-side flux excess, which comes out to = 1.7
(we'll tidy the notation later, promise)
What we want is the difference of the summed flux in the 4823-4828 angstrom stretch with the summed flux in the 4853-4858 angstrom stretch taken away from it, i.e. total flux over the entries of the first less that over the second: 18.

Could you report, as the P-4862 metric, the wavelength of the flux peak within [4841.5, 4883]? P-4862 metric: 4848.78 angstrom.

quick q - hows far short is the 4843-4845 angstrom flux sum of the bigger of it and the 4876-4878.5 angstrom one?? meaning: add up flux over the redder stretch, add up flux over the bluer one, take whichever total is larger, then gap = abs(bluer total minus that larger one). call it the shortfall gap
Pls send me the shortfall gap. 0.0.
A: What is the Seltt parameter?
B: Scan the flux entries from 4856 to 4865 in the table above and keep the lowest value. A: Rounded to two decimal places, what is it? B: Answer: 14.20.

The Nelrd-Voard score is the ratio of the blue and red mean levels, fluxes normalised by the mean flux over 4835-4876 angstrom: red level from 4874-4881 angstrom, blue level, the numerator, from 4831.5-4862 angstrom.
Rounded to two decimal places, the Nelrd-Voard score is 1.01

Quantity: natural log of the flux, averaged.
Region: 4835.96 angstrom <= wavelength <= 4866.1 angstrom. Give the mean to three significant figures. 3.29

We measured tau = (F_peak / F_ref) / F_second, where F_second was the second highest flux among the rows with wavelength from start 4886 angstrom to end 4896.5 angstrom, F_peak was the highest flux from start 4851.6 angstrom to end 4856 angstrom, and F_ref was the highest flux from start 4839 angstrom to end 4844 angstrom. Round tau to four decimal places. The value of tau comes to 0.0300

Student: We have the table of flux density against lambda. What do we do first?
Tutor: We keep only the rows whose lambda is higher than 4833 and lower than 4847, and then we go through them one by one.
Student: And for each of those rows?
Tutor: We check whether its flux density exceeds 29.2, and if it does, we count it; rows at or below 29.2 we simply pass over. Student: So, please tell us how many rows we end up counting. 10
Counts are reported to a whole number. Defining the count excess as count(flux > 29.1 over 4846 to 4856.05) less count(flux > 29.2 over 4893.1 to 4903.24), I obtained -3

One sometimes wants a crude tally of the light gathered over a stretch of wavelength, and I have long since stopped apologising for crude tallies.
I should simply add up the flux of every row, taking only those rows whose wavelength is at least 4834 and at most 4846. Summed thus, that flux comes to 335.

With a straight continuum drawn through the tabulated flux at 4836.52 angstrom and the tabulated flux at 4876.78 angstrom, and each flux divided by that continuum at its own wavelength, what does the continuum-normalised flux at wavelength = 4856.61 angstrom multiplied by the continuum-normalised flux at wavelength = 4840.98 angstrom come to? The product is 0.89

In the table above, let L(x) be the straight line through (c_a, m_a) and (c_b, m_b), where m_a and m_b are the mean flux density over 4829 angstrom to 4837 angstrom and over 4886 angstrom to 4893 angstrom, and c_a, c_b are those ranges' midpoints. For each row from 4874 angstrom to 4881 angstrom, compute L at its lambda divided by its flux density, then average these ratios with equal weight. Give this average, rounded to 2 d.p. 1.08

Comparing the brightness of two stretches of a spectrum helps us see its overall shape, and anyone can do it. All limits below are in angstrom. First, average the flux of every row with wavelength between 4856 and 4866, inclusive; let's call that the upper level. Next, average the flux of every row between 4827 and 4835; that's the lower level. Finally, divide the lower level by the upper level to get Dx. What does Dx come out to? 1.38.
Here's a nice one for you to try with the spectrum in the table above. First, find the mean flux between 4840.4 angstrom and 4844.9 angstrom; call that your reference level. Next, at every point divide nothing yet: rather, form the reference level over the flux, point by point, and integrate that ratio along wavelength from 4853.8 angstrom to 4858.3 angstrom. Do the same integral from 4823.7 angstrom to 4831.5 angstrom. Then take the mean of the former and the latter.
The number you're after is 6.2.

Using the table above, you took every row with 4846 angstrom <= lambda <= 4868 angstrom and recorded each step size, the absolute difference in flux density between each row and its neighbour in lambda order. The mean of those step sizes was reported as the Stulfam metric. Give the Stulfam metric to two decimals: 1.71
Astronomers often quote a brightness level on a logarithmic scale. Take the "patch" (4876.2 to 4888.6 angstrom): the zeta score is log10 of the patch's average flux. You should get 1.47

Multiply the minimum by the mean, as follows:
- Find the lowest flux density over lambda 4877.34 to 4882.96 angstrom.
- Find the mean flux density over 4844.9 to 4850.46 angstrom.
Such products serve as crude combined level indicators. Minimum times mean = 827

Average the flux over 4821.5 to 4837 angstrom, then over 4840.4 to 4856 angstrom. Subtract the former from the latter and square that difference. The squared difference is 2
